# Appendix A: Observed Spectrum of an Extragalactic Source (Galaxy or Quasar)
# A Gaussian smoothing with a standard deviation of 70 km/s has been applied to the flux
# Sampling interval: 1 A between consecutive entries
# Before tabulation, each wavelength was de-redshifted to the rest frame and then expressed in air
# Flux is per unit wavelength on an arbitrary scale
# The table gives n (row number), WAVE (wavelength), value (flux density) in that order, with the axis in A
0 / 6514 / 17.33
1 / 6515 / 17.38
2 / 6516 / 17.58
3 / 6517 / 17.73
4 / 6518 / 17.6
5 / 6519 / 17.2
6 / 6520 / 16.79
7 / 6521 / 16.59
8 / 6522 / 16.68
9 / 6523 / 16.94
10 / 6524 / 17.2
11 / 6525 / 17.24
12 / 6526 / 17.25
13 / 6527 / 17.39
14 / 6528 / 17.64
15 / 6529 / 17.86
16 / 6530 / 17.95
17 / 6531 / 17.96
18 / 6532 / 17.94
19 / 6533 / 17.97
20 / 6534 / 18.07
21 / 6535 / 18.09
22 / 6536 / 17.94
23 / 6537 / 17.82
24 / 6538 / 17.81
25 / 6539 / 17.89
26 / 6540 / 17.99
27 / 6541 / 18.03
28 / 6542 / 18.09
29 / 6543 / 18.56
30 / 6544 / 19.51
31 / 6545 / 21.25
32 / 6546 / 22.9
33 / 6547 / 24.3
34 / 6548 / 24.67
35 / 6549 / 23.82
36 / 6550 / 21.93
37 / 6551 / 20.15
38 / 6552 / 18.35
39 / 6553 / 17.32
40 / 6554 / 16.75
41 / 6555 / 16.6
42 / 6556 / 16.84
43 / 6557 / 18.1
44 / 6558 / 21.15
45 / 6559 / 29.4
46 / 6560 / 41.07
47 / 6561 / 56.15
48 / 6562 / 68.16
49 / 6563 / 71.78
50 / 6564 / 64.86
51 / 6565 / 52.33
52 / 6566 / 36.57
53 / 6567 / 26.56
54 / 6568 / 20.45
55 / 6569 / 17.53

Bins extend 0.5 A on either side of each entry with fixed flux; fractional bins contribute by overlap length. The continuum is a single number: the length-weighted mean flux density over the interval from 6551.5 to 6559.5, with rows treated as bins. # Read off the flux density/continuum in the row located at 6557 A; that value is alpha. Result 0.94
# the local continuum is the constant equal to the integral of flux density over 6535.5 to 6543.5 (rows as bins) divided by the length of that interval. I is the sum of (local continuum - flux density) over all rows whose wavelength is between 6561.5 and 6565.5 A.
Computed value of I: -185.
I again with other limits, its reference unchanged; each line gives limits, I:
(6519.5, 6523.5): 5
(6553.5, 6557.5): 4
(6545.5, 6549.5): -24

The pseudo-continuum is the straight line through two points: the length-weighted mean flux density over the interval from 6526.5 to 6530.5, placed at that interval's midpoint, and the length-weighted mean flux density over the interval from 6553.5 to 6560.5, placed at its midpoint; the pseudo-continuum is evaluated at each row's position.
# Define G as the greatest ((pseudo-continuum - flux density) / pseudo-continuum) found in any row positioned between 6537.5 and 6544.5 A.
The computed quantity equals 0.10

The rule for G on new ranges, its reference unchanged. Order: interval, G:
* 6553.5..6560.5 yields 0.26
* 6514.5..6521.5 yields -0.01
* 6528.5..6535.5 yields 0.04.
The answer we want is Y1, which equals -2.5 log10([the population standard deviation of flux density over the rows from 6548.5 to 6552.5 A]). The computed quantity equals -0.8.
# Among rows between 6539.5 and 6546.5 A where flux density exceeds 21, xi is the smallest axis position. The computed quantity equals 6545 A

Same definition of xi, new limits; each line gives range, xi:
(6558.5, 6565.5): 6559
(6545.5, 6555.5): 6546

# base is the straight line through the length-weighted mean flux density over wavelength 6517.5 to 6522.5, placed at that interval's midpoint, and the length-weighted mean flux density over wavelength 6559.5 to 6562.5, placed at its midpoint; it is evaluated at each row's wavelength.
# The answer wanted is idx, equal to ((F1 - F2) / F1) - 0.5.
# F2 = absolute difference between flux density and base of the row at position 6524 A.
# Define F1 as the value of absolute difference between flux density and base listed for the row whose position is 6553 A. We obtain 0.4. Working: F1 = 30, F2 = 3.5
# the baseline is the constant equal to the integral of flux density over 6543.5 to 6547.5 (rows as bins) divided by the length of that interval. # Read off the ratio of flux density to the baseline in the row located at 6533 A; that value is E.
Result 0.817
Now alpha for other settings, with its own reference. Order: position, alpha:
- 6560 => 2.13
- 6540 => 0.93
